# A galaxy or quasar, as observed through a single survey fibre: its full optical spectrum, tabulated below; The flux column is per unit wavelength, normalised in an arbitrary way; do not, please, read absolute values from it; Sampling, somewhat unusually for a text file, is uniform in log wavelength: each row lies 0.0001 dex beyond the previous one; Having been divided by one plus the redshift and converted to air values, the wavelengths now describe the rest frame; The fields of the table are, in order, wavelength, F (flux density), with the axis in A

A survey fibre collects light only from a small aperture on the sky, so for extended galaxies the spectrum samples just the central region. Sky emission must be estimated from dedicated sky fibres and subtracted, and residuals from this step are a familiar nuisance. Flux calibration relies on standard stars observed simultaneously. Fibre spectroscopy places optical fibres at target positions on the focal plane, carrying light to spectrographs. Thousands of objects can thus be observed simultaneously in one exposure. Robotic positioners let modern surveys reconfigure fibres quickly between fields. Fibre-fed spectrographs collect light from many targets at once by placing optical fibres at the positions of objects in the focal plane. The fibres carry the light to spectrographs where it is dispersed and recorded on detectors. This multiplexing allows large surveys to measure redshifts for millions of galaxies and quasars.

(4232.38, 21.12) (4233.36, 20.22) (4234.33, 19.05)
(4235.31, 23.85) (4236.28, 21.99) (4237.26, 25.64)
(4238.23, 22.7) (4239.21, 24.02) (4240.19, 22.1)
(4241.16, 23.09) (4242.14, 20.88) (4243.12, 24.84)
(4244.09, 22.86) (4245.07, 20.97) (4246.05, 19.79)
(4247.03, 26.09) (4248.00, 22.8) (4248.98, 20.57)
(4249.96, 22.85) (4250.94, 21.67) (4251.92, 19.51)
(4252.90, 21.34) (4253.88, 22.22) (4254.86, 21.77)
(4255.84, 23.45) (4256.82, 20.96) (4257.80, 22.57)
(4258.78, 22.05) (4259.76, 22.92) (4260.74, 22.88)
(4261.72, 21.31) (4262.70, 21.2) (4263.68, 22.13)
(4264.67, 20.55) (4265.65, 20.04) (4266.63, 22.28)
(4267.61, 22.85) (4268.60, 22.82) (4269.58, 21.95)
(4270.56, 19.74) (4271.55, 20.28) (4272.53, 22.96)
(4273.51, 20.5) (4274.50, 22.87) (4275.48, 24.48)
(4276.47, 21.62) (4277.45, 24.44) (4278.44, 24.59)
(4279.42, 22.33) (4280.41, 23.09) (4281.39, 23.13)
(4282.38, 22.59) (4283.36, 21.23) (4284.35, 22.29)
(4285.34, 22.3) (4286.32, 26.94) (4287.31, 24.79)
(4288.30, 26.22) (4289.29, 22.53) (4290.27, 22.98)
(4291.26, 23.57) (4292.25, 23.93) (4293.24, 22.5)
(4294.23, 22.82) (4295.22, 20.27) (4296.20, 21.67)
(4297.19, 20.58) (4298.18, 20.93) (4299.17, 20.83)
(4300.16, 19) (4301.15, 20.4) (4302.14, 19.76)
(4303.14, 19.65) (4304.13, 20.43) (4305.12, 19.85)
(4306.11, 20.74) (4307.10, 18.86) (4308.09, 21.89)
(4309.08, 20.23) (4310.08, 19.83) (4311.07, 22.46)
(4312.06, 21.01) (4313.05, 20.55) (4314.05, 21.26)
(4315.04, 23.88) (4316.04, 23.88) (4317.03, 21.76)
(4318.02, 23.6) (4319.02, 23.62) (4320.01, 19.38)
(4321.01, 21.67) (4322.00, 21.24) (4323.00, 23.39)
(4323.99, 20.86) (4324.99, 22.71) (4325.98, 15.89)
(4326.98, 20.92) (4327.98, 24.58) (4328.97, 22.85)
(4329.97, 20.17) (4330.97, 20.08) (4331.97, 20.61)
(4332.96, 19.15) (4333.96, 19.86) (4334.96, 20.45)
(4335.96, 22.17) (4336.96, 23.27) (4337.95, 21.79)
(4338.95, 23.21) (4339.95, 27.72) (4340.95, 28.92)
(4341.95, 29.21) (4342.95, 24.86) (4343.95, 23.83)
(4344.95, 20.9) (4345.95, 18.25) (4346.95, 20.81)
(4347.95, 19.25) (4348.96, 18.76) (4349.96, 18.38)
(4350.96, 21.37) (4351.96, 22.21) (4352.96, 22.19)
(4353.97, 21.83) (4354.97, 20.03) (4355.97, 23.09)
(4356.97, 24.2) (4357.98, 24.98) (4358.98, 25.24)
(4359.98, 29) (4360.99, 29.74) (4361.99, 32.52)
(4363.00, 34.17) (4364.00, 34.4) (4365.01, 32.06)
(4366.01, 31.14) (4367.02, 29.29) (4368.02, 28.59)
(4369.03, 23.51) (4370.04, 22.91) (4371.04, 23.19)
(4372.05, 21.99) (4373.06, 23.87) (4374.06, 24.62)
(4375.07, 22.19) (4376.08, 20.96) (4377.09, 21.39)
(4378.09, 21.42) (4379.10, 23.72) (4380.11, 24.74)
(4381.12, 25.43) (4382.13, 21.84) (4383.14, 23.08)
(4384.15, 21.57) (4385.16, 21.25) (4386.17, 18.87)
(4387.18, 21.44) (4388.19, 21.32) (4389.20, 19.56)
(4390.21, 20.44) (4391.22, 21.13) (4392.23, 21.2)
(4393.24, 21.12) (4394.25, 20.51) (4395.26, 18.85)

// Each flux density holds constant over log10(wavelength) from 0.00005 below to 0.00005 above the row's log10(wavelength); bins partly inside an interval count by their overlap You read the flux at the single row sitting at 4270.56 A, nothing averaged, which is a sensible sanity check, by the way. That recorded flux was 19.74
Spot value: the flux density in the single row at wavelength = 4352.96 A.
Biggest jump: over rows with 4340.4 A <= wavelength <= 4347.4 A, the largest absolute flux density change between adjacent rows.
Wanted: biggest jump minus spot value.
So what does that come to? -17.8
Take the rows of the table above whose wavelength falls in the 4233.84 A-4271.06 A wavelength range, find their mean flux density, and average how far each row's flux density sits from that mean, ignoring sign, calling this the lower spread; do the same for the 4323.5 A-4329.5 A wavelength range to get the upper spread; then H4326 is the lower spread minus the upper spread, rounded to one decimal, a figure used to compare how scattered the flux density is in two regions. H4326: -0.9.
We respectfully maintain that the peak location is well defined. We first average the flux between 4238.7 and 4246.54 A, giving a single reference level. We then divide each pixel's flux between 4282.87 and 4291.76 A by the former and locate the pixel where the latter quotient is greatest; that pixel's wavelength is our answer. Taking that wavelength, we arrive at 4286.32 A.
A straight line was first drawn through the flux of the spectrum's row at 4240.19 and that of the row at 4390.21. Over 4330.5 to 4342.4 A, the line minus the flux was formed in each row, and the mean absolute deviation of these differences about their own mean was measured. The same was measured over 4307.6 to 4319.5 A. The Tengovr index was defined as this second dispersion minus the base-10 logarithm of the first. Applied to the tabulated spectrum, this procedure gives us 0.80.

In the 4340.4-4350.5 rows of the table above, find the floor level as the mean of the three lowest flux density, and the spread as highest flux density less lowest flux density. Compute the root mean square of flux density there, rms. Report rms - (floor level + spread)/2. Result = 8.0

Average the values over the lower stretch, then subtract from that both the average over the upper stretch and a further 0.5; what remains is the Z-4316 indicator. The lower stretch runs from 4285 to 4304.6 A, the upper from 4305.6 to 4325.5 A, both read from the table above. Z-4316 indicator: 0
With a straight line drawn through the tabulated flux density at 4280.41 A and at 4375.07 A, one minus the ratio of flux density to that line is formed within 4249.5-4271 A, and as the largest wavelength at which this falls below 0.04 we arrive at 4268.60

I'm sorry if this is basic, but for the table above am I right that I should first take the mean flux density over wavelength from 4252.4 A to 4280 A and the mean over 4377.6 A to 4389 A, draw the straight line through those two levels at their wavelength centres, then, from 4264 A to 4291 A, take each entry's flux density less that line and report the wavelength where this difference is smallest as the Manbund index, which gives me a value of 4270.56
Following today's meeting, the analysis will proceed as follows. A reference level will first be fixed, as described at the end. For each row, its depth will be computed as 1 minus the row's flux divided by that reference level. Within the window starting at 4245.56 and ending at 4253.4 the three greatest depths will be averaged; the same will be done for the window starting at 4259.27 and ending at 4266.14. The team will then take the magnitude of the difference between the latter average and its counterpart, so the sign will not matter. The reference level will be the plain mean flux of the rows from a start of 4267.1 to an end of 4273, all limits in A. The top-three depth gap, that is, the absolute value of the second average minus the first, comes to 0.029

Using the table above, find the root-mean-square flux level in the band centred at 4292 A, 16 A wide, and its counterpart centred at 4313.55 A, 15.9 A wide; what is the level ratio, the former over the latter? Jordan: 1.06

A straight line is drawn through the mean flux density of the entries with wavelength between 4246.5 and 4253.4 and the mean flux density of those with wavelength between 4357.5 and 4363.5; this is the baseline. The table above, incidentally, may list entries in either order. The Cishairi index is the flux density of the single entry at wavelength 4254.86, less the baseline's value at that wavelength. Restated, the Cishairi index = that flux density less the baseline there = -0.7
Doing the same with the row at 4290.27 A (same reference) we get -1.7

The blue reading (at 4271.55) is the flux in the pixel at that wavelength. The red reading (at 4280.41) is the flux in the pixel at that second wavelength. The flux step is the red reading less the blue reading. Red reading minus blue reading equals 2.8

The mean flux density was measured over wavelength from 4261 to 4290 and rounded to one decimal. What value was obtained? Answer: 22.6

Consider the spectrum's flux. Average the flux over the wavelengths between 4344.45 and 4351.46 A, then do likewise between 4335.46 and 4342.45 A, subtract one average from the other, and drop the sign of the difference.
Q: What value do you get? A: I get 5.5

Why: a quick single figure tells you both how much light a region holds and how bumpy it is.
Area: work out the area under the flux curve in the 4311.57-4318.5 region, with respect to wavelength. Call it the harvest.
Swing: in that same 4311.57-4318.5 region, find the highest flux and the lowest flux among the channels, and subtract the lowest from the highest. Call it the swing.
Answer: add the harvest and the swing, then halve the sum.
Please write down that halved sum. 79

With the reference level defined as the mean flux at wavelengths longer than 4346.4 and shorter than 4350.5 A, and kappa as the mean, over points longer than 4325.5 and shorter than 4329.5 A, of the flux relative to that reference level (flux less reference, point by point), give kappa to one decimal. 1.8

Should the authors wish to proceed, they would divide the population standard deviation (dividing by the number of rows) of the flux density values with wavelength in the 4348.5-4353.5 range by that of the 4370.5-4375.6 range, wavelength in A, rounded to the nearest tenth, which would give 1.7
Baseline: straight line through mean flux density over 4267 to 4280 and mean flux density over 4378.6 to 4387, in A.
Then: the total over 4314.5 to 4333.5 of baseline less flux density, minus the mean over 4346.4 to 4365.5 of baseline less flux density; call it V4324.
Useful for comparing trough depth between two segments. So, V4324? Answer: 19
